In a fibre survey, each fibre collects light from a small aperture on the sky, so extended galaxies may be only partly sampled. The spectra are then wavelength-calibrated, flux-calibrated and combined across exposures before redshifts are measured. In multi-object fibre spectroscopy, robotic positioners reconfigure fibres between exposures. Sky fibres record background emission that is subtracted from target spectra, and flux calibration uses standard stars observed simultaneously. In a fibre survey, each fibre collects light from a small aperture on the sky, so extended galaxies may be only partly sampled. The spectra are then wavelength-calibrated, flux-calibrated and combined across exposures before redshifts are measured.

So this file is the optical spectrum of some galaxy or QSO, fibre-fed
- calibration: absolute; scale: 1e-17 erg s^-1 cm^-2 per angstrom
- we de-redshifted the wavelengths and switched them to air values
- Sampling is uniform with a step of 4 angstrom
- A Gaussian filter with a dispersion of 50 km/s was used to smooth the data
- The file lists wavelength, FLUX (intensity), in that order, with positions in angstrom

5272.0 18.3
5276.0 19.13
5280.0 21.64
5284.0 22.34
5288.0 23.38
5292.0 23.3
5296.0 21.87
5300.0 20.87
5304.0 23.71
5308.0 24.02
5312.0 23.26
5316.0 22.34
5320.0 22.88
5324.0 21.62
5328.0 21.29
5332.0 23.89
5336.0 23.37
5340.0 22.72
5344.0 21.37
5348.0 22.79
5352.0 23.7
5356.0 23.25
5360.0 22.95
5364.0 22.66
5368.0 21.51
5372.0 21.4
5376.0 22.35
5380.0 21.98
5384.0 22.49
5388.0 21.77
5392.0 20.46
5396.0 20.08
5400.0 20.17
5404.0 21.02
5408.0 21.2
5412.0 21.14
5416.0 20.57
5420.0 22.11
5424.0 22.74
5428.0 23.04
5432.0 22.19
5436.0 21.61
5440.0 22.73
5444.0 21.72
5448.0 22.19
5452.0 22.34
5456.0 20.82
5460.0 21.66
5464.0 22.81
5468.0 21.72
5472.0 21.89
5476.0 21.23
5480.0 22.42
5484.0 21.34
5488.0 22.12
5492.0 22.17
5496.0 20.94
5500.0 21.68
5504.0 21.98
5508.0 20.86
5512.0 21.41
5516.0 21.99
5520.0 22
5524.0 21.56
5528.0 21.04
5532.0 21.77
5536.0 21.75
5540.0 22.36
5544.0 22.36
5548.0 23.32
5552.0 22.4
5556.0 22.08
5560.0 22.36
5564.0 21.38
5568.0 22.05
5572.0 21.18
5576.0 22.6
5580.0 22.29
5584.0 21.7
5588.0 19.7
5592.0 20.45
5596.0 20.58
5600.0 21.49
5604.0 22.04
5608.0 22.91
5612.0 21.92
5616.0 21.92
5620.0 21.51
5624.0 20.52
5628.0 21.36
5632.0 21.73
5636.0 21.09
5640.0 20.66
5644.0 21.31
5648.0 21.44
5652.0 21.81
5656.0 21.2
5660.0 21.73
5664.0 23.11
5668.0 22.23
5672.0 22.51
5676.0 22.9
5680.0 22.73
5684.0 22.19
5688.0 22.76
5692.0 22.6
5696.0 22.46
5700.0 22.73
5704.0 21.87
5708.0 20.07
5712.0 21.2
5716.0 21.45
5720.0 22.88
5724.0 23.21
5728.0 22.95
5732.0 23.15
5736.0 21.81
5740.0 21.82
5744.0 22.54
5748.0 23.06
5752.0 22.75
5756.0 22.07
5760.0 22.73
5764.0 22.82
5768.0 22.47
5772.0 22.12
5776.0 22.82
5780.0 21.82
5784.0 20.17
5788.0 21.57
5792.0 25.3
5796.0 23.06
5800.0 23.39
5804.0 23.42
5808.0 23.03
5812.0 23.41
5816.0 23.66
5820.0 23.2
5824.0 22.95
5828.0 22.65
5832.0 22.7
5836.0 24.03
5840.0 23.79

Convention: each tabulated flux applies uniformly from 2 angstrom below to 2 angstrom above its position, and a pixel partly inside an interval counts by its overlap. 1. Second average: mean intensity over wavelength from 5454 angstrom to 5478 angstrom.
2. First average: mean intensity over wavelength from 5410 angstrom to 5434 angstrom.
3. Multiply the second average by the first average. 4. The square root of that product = 21.8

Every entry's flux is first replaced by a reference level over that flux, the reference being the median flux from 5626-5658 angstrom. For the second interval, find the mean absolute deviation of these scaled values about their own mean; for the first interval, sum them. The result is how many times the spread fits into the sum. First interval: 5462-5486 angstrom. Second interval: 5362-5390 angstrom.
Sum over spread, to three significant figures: 326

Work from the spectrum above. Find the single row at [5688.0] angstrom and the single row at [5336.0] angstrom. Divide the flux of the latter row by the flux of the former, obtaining 1.03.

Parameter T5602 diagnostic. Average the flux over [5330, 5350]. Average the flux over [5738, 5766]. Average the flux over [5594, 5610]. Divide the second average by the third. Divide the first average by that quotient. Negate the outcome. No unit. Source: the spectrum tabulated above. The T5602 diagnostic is -22.0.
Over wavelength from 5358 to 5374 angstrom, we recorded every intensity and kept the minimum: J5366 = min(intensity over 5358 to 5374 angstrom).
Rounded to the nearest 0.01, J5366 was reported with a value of 21.40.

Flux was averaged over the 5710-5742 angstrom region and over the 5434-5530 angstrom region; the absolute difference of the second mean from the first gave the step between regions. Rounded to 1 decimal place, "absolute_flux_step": 0.5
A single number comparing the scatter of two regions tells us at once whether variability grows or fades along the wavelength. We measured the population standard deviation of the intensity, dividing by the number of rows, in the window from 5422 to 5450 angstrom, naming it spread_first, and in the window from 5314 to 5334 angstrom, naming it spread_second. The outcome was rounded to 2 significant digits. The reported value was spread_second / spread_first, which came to 1.8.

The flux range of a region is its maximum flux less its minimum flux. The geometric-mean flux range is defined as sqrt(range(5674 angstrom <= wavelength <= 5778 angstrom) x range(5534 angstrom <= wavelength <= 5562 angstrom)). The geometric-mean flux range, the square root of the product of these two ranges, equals 2.2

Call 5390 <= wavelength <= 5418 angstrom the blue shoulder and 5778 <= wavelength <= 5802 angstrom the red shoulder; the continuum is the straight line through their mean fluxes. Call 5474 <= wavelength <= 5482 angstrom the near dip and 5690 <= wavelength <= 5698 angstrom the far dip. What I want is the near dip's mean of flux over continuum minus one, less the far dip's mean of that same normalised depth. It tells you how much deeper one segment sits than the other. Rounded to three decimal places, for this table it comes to 0.018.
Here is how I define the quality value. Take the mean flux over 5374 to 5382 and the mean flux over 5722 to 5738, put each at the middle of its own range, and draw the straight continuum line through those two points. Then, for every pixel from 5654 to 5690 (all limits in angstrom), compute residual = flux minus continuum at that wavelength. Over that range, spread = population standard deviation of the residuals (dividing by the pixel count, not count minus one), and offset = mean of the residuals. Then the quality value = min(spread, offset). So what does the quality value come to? -0.31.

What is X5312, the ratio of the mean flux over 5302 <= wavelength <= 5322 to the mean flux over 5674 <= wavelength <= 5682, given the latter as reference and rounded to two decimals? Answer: 1.02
